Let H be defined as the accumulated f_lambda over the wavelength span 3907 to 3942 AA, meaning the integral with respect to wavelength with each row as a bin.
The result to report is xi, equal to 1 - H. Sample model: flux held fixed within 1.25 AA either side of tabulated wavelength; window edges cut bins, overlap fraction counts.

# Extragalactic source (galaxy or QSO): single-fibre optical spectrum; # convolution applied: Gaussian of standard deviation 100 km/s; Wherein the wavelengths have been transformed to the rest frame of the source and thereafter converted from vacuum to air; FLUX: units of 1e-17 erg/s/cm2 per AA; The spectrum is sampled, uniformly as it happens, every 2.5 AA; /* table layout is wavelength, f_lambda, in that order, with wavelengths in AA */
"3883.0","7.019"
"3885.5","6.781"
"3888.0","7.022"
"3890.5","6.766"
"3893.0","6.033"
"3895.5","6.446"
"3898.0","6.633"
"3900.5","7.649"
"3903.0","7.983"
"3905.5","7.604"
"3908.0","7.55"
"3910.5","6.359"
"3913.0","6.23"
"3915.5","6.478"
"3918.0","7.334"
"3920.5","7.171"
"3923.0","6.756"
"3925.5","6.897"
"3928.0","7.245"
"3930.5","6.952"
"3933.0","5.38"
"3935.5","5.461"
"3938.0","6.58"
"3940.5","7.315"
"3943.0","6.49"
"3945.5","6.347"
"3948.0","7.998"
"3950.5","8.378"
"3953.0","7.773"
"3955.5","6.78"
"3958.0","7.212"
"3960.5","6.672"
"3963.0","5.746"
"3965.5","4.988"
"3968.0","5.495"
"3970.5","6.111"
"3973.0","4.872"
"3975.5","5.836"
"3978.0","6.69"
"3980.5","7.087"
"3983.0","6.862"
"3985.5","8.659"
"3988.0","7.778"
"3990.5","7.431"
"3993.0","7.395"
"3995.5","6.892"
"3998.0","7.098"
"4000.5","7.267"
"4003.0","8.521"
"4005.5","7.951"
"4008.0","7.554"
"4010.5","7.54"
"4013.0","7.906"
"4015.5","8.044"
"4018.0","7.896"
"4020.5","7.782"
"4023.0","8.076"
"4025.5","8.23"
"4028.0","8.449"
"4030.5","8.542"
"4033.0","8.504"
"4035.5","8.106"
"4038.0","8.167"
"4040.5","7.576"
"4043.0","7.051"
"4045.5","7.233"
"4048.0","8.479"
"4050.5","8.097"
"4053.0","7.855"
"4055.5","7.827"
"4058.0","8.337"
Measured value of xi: -233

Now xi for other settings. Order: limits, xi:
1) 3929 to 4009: -548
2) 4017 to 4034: -139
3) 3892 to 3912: -140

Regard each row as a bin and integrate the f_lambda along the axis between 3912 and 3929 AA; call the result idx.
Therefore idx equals 117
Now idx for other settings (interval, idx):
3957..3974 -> 100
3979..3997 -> 134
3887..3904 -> 118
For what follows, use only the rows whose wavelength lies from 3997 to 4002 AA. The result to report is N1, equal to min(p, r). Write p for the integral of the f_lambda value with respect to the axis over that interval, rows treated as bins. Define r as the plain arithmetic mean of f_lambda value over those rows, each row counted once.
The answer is 7.2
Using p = 36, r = 7.2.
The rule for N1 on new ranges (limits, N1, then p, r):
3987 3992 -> 7.6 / 38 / 7.6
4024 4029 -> 8.3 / 42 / 8.3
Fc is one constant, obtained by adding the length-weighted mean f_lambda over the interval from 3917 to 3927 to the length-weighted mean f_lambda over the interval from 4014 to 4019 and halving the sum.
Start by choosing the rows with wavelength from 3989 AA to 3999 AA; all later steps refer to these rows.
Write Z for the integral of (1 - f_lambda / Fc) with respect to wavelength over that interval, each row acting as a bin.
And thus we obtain 0.4 AA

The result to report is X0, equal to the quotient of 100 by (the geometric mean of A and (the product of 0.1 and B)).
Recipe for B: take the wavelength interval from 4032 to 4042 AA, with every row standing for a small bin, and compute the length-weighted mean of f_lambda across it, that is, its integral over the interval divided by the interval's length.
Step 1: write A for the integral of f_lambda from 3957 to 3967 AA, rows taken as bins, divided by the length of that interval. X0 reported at 45.1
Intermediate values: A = 6.11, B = 8.1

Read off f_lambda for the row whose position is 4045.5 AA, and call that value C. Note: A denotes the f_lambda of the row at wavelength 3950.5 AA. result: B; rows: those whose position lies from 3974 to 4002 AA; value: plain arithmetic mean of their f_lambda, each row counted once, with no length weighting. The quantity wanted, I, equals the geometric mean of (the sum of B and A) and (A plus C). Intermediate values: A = 8.378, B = 7.2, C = 7.233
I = 15.6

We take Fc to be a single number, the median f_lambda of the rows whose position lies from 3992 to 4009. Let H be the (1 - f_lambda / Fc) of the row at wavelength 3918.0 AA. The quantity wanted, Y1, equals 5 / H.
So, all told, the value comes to 606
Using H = 0.01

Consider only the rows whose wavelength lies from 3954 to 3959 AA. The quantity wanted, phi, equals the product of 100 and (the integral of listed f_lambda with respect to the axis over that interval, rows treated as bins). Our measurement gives 3512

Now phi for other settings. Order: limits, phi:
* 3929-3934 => 3130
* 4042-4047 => 3607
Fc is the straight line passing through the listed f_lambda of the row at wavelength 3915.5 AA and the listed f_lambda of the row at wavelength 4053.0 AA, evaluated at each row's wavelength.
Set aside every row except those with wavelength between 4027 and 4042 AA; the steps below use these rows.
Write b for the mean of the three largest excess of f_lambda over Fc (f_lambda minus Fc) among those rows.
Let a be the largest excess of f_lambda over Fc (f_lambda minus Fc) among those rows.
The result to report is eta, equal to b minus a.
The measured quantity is 0.0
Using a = 0.9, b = 0.9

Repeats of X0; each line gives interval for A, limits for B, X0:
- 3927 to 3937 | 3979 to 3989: 46.0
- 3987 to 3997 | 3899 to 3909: 42.1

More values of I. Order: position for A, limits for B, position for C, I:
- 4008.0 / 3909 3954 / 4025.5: 15.1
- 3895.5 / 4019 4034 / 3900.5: 14.4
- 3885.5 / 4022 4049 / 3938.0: 14.1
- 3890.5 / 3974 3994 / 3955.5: 13.8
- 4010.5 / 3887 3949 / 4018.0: 14.9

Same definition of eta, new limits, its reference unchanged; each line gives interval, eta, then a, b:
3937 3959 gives -0.3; 1.5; 1.2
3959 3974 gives -0.5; -0.3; -0.8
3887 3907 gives -0.2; 1.6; 1.4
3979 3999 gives -0.7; 1.5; 0.8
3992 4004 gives -0.8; 1.2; 0.4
